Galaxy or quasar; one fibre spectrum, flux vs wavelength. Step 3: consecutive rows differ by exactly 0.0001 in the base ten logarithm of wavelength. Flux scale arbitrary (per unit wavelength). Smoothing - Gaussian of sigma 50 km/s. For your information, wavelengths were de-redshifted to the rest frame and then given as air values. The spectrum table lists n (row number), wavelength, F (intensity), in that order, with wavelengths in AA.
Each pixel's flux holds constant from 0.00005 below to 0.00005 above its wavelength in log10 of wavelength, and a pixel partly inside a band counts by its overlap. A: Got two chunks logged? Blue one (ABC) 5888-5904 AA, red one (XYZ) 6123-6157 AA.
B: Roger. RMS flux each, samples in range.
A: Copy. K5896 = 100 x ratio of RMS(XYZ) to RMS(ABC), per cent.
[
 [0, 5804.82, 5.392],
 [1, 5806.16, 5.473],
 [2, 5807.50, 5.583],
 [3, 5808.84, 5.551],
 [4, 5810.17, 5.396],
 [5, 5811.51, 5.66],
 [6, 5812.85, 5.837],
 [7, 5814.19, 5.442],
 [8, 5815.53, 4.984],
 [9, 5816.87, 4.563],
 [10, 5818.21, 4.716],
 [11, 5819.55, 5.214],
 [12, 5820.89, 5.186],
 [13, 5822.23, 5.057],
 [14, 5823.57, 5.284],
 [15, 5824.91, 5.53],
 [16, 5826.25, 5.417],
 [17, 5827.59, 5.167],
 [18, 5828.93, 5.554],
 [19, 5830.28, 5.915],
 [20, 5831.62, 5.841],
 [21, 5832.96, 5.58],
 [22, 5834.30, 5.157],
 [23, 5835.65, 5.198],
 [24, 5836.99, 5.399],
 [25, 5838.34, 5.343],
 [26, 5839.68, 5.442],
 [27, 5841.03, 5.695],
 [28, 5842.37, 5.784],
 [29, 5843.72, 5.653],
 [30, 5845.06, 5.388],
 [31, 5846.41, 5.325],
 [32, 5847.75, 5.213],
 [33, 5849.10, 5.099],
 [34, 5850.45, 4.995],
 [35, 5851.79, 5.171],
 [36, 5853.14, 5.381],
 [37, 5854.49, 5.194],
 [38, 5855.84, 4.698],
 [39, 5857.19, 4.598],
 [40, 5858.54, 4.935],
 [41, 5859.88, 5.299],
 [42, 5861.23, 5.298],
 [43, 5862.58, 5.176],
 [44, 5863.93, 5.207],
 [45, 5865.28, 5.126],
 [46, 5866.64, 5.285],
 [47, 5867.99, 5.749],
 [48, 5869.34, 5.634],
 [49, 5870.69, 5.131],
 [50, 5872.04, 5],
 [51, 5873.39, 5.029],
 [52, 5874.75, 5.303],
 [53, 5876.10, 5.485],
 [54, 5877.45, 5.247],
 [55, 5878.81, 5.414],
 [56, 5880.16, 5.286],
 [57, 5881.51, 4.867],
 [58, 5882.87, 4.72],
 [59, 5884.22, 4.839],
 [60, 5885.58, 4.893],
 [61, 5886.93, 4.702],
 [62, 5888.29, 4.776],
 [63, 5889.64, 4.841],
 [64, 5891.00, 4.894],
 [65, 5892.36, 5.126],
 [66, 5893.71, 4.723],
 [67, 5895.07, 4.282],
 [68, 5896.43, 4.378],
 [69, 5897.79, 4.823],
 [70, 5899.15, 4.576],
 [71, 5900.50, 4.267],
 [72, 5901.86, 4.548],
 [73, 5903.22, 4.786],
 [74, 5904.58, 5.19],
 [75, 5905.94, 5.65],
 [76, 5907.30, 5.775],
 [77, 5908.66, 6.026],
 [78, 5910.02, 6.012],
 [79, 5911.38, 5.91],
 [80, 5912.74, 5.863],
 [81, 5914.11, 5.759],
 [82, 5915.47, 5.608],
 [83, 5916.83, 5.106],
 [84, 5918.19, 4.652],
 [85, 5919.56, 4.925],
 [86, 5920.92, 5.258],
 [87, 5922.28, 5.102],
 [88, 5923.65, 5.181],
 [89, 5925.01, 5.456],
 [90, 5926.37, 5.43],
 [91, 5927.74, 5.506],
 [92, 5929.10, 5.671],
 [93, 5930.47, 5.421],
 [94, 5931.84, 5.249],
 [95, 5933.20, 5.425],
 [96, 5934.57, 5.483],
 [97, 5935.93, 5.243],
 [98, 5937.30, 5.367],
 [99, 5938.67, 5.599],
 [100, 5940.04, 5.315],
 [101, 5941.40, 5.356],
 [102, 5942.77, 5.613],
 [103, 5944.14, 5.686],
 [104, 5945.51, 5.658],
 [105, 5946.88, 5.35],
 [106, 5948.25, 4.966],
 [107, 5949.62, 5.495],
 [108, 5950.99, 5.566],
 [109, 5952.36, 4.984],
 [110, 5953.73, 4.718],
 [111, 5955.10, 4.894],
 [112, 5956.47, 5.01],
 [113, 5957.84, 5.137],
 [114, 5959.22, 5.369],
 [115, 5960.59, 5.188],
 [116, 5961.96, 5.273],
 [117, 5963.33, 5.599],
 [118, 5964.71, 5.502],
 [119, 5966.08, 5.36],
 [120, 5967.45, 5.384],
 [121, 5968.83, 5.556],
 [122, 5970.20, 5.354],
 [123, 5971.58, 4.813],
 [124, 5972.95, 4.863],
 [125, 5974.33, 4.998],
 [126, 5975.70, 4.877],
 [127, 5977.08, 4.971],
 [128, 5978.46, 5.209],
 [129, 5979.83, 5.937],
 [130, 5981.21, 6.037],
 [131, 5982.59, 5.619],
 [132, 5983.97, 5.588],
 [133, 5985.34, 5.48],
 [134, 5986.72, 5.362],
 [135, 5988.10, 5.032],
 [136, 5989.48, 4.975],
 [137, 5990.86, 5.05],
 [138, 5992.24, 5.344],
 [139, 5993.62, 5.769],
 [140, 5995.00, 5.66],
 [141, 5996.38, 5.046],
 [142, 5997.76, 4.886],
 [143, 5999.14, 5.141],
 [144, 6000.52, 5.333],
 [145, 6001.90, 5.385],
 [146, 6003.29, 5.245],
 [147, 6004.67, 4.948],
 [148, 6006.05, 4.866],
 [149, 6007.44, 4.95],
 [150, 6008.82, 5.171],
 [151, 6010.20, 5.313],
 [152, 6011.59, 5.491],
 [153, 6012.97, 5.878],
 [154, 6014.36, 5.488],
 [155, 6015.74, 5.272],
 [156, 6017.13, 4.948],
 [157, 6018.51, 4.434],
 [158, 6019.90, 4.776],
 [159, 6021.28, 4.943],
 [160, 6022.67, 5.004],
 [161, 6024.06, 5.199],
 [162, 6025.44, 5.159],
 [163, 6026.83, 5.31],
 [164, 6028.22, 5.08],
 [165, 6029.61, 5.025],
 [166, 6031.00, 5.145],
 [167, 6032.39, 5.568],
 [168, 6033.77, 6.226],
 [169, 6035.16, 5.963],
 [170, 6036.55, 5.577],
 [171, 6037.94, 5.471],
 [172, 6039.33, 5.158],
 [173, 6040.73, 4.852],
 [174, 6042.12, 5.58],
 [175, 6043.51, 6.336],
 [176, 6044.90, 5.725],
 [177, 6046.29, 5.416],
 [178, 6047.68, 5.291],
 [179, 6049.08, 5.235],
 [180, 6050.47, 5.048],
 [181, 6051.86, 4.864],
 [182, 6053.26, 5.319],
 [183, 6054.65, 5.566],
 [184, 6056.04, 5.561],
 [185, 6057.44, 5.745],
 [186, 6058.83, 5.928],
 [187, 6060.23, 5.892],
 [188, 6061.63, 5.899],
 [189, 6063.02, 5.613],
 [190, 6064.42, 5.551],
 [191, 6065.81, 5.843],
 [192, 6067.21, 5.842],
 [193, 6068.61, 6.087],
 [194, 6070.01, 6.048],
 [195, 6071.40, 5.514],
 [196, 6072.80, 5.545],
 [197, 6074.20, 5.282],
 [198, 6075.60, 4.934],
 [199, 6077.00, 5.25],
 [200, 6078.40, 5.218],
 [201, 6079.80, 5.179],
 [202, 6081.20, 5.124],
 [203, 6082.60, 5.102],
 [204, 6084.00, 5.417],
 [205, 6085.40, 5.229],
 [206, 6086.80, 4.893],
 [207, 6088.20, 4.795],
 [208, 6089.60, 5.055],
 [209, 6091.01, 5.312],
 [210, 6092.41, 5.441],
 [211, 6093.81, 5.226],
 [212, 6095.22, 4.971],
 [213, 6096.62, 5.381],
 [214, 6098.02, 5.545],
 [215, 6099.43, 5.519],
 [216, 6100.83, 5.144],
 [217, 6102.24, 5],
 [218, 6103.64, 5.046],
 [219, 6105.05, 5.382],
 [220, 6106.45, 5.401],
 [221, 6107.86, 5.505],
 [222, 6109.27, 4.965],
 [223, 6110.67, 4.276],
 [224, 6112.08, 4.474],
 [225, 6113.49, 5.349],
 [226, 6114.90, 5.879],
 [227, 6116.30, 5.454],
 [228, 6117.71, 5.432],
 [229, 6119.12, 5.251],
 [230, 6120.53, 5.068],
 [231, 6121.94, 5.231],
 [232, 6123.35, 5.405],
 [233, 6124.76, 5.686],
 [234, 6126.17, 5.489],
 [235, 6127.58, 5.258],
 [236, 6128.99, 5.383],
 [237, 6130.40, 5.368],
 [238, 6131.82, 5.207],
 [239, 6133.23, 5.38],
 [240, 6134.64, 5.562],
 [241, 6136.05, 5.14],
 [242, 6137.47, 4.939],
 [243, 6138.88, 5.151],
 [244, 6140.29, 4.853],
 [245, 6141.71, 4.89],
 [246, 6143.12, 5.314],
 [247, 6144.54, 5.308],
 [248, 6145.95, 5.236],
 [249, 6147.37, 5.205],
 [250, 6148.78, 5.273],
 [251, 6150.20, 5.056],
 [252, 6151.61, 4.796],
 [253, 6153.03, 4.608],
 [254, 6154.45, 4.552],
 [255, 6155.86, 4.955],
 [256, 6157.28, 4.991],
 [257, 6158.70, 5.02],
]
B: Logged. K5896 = 110.7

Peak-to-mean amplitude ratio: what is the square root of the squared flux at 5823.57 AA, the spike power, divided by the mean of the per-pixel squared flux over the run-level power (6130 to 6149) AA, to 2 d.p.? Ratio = 1.02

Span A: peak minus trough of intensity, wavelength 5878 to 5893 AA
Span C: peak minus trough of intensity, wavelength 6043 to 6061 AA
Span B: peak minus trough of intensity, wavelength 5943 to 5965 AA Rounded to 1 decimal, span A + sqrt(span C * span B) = 1.9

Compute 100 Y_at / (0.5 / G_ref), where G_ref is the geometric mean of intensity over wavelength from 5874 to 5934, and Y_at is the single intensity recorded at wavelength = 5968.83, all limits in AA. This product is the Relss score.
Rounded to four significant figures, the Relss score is 5709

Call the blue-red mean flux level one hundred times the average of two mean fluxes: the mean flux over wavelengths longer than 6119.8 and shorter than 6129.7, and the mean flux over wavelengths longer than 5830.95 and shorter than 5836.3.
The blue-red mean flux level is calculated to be 540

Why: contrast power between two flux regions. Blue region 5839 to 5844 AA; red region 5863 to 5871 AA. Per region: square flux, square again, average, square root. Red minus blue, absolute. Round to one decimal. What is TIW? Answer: 3.0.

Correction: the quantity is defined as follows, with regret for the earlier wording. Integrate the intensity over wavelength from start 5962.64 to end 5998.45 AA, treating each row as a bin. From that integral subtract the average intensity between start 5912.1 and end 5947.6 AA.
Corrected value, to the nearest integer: 185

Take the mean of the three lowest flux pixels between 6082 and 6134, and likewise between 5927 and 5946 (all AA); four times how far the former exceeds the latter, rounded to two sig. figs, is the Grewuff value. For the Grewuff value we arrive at -3.0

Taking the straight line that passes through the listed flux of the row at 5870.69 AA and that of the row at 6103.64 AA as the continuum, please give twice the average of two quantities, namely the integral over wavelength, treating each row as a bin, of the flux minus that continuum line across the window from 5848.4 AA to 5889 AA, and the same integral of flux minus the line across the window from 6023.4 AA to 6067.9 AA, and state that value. 19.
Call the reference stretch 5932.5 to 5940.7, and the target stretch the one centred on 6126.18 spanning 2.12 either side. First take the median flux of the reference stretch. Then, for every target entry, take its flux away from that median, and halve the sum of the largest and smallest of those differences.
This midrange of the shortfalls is -0.08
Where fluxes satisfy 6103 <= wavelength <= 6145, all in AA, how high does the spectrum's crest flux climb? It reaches 5.879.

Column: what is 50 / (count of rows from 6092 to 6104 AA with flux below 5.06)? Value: 17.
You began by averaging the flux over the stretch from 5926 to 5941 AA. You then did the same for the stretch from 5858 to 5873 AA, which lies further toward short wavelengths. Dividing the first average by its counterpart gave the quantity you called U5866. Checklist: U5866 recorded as 1.032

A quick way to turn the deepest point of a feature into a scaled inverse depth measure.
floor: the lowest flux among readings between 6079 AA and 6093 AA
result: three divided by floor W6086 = 0.626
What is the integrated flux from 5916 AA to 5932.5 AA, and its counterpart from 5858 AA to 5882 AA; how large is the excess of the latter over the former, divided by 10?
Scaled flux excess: 4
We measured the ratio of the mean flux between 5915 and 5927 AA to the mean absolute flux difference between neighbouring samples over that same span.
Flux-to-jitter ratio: 20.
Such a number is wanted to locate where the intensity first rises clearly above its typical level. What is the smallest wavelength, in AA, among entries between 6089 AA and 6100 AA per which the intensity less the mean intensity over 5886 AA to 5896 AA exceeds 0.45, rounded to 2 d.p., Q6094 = 6091.01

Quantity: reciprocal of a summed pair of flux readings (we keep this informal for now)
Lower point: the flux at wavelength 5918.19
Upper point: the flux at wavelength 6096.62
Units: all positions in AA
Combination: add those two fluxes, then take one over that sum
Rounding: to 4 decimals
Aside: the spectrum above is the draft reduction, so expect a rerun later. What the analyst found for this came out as 0.0997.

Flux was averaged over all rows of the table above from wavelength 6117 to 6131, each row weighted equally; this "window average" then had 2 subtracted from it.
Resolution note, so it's 3.36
